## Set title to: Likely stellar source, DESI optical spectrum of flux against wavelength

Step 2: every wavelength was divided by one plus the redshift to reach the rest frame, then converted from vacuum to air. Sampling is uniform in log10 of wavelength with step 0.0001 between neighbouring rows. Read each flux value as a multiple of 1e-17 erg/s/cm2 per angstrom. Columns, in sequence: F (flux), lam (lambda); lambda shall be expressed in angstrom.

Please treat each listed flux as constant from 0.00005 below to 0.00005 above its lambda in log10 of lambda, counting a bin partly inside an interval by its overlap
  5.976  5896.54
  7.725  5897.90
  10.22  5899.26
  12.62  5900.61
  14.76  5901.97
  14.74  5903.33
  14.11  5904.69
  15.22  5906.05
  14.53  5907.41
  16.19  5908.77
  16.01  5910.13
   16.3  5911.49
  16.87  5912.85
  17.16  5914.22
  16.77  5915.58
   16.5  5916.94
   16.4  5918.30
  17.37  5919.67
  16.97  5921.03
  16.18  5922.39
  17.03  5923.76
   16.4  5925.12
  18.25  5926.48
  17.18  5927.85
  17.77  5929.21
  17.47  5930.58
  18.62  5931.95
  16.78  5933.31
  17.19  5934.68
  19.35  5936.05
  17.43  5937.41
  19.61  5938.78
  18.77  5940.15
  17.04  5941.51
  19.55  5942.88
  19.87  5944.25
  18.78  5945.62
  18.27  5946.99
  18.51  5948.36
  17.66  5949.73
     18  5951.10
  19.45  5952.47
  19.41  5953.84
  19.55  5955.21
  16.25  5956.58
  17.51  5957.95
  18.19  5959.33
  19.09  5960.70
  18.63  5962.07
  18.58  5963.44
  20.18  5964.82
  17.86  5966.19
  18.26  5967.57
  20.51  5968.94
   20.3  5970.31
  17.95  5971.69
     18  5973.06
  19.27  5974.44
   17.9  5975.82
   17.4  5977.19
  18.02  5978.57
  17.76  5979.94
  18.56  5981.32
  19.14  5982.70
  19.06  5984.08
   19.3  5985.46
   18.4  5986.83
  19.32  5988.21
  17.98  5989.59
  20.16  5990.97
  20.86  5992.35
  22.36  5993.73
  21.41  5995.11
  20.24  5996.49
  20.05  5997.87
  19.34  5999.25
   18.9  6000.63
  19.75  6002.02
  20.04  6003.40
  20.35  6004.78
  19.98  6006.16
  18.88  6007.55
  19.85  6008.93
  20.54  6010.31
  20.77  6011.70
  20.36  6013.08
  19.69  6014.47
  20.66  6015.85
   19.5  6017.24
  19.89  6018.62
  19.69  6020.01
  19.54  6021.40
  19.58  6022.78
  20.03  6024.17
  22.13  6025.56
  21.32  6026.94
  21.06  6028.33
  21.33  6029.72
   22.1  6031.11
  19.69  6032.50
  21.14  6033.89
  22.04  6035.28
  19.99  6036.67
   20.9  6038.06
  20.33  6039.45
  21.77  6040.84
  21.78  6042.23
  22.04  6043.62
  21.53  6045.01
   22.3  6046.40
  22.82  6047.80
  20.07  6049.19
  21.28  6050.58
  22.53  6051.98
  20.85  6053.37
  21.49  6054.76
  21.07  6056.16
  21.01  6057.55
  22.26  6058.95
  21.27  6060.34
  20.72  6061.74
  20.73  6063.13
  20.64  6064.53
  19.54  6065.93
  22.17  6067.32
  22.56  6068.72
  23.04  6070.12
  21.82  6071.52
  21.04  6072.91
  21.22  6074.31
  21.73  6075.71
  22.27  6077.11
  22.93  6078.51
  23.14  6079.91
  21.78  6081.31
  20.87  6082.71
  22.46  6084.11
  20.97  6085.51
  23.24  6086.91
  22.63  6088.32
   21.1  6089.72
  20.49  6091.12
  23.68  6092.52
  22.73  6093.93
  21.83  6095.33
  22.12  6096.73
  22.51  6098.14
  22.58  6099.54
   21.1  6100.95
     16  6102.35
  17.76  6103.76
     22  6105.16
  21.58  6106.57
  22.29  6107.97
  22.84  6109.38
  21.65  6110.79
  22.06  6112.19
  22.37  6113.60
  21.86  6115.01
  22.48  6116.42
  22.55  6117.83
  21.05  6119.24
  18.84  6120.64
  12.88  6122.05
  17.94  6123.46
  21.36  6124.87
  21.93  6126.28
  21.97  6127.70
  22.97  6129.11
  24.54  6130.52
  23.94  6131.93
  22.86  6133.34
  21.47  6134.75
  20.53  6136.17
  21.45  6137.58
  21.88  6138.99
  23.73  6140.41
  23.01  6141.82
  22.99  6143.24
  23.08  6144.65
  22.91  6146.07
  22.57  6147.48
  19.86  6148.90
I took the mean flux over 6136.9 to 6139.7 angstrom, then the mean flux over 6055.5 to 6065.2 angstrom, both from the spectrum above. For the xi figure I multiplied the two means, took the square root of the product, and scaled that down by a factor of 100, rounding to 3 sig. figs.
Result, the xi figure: 0.214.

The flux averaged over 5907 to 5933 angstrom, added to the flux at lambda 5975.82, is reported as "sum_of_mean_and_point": 35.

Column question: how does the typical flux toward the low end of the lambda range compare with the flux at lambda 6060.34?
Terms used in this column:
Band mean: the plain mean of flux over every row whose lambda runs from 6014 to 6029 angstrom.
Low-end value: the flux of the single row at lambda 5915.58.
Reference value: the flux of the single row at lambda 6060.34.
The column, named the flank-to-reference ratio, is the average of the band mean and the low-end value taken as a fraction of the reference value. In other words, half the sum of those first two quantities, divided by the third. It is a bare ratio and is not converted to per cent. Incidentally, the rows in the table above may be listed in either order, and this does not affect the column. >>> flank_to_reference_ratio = 0.87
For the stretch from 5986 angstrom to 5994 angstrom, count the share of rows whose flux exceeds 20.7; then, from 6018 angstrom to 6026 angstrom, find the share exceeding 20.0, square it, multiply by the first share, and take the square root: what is 0.19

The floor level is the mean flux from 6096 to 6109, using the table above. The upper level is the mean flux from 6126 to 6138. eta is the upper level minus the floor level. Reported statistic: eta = 1.5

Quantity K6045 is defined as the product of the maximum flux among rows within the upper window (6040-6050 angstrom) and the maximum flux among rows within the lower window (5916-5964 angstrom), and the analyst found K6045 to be 453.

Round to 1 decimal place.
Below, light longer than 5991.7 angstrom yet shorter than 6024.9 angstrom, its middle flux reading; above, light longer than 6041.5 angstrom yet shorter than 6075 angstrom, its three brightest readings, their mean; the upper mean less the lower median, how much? 2.8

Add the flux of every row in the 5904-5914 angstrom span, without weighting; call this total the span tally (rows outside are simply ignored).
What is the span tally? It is 109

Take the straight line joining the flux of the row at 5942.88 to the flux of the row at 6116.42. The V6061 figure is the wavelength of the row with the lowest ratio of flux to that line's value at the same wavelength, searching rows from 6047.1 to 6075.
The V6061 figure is 6065.93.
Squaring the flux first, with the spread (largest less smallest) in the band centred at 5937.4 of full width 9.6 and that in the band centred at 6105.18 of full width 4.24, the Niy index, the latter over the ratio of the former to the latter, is 276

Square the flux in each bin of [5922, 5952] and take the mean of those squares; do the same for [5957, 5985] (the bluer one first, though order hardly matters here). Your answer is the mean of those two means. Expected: 336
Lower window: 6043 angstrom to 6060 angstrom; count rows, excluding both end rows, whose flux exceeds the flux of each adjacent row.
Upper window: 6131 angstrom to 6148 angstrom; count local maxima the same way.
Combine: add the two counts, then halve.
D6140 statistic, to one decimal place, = 2.5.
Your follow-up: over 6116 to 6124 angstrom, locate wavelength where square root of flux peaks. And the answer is 6117.83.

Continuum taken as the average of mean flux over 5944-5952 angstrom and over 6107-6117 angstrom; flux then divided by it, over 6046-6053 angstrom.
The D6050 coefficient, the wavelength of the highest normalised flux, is 6047.80 angstrom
